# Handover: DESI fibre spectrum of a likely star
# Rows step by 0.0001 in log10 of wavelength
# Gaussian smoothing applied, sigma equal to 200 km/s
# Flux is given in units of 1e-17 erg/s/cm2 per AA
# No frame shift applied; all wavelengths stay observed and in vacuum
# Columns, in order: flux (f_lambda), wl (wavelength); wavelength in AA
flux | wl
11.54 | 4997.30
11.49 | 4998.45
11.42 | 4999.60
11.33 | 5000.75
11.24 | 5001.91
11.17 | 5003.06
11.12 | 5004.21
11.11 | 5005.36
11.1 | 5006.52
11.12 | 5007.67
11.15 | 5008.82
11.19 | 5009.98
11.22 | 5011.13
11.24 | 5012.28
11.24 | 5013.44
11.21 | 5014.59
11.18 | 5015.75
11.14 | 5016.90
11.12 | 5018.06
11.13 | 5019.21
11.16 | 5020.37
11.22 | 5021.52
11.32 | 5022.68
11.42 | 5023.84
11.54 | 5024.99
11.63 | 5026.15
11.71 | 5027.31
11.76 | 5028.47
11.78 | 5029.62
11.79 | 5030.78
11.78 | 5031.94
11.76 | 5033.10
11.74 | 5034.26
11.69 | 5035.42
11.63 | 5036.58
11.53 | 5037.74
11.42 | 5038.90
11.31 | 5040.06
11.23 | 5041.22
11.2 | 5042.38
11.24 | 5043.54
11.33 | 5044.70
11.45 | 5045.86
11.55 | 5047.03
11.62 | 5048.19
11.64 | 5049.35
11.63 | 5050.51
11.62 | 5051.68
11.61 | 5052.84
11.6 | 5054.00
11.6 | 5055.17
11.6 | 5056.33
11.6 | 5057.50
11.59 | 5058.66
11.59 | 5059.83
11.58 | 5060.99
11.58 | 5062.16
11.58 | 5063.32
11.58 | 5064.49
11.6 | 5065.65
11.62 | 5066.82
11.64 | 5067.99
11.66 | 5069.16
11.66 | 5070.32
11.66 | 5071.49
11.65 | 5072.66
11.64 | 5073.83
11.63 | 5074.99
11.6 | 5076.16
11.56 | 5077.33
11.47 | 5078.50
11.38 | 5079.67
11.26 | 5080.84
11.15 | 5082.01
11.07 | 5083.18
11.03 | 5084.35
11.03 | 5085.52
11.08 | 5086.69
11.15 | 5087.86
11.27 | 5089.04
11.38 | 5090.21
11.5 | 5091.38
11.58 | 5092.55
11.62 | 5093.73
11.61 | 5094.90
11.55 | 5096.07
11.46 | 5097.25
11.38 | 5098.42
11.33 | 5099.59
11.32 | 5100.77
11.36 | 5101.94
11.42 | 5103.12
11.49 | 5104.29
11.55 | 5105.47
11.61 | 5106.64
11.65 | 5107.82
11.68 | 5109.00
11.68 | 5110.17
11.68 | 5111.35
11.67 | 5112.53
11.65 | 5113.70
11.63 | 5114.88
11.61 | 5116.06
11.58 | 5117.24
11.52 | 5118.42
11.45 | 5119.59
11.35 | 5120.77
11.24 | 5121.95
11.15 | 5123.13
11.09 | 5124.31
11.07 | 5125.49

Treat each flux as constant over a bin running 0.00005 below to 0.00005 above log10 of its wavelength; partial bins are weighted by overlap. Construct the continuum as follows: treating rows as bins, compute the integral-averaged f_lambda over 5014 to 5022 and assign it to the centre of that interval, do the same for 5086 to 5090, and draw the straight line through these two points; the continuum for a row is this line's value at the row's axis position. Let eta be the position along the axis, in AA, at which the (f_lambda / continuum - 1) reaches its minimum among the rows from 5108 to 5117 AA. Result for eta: 5116.06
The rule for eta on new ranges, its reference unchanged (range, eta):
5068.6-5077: 5076.16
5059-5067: 5060.99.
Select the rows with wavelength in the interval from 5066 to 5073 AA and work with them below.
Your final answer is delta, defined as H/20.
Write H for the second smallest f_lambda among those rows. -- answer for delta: 0.582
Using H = 11.64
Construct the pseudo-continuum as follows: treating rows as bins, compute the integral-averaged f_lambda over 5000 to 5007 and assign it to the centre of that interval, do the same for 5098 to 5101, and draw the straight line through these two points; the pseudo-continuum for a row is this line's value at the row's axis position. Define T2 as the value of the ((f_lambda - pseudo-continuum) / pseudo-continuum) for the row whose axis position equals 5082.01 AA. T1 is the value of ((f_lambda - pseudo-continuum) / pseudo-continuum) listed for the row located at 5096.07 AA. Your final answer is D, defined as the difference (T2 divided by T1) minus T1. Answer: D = -1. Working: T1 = 0.02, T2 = -0.01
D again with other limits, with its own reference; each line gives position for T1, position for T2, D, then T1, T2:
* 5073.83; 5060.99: 1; 0.03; 0.03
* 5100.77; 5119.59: -4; 0.00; 0.01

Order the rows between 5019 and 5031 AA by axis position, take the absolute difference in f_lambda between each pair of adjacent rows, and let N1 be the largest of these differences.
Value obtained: 0.120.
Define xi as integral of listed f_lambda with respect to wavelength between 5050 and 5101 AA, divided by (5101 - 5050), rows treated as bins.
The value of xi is 11.5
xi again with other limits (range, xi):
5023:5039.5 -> 11.6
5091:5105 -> 11.5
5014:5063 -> 11.5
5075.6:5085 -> 11.3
